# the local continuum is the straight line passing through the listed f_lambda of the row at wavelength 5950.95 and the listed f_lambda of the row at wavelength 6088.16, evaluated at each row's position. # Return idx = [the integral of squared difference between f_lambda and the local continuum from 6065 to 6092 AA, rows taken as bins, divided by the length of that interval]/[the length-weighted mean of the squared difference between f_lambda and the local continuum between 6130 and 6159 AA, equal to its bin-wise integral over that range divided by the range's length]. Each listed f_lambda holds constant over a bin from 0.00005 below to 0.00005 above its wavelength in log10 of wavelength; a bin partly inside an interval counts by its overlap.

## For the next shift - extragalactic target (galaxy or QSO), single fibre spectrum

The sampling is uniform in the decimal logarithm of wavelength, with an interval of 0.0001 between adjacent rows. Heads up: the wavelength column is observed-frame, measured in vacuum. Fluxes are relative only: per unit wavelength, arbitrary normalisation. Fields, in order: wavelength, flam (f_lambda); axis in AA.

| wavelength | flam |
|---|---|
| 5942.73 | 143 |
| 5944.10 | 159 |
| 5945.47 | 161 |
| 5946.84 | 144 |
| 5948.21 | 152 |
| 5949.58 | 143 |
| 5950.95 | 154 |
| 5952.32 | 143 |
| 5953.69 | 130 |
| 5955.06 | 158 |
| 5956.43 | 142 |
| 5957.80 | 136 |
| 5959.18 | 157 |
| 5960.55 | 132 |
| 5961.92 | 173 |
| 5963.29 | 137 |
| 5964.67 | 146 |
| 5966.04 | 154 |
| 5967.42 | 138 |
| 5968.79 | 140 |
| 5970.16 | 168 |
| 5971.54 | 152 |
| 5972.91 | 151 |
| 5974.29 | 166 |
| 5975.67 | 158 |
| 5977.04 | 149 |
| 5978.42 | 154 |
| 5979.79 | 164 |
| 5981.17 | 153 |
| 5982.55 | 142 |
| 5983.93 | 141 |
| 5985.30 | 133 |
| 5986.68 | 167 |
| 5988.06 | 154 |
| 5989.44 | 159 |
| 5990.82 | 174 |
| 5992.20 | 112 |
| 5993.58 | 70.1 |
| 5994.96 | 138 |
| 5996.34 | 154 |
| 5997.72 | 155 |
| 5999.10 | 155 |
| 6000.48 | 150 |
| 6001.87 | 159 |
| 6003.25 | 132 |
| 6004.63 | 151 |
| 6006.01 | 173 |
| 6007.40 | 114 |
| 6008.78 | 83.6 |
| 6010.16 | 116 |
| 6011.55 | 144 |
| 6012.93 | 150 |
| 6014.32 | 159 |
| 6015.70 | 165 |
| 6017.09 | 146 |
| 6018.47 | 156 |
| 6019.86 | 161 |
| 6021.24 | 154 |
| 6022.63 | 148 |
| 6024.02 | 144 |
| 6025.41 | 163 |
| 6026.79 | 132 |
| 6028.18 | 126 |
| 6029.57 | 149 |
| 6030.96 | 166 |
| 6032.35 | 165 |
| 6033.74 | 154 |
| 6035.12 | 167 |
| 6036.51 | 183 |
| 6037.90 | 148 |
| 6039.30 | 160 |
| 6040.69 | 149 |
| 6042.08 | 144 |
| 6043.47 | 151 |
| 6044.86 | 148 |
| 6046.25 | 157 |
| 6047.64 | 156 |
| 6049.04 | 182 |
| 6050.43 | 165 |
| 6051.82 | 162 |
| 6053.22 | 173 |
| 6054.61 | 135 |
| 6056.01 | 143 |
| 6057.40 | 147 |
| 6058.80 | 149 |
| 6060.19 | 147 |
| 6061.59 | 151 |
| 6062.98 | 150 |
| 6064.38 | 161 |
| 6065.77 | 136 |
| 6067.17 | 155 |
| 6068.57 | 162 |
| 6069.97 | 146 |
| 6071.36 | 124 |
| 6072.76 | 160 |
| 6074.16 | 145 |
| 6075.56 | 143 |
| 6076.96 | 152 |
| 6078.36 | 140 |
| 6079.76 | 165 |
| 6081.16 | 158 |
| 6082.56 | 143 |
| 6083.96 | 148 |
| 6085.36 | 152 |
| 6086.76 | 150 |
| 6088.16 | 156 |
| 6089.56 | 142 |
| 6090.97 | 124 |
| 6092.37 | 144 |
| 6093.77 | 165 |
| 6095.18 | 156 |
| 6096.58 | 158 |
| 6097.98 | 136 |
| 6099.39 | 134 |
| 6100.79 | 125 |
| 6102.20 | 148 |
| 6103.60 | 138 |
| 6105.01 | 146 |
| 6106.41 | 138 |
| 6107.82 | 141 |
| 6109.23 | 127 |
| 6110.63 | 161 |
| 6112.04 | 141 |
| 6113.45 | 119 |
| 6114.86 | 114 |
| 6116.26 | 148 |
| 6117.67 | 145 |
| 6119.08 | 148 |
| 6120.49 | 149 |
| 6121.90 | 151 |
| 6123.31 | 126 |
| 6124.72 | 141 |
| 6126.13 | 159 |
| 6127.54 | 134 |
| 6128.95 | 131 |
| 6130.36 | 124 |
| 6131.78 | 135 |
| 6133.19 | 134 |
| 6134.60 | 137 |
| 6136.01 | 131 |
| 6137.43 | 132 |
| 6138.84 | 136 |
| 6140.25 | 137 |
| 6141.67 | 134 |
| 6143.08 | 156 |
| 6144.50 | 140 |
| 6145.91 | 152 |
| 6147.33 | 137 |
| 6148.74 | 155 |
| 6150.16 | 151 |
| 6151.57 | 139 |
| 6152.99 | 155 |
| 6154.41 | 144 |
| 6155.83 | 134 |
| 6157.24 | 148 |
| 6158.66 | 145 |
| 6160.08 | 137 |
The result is 0.6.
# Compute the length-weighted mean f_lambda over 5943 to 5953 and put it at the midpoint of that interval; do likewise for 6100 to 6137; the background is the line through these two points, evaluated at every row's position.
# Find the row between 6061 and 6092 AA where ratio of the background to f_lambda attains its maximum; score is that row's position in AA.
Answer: 6071.36 AA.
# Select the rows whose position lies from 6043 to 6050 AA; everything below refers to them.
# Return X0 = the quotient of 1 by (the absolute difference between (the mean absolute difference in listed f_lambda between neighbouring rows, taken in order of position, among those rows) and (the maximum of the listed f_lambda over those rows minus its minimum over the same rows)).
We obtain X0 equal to 0.041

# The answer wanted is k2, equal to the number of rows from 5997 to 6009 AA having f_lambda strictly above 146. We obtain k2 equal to 6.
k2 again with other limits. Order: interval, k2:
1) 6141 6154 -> 5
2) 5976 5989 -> 6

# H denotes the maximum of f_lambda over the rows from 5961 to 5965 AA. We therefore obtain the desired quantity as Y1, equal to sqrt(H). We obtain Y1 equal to 13.2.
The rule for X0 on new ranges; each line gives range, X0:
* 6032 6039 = 0.062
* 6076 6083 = 0.098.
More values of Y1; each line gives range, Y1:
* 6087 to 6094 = 12.8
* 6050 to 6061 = 13.2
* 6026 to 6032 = 12.9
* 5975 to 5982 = 12.8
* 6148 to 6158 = 12.4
